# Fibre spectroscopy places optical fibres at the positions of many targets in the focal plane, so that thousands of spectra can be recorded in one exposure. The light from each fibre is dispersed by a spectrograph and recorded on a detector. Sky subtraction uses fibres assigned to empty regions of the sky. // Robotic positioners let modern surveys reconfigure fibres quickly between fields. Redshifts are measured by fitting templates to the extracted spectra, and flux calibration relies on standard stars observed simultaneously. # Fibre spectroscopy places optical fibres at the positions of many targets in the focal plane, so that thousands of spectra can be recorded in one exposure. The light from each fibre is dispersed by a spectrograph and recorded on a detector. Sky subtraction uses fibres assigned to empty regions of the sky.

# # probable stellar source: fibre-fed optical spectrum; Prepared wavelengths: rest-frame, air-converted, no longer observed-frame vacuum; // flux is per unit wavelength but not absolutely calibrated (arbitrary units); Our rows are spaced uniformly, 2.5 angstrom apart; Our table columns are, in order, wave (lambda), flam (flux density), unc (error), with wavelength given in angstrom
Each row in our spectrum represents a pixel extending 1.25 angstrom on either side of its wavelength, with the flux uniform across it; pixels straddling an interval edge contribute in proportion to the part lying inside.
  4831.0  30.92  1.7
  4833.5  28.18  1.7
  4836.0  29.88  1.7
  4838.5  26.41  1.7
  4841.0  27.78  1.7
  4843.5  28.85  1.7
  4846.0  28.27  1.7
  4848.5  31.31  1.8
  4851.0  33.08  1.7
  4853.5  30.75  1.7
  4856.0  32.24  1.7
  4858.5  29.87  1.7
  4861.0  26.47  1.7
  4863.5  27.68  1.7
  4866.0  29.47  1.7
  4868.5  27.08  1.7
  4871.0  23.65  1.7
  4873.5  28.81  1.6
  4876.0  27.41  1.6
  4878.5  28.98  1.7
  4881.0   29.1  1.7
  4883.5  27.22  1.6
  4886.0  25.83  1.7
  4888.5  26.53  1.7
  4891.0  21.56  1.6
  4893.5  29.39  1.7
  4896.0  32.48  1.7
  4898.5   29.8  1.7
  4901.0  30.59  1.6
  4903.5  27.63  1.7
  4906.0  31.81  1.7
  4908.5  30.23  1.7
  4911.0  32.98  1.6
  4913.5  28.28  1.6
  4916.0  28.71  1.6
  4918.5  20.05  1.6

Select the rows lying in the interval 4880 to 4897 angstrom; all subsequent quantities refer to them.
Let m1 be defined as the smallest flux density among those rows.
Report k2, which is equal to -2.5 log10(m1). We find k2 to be -3.33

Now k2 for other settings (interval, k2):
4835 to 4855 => -3.55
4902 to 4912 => -3.60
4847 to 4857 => -3.72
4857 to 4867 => -3.56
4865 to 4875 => -3.43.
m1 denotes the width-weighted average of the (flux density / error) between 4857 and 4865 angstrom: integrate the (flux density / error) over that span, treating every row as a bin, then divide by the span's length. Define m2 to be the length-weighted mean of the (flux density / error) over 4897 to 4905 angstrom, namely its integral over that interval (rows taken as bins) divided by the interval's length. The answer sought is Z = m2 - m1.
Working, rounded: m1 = 16.6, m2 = 17.7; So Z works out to 1.1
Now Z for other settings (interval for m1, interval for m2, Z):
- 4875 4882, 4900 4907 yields 0.9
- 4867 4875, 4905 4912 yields 3.0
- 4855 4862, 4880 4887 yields -0.9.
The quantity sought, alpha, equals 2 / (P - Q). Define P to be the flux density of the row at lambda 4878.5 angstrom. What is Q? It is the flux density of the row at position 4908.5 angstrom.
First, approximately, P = 28.98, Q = 30.23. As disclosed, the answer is -1.6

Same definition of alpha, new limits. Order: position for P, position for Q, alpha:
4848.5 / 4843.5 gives 0.8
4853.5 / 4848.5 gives -3.6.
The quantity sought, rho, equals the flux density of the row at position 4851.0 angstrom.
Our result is 33.08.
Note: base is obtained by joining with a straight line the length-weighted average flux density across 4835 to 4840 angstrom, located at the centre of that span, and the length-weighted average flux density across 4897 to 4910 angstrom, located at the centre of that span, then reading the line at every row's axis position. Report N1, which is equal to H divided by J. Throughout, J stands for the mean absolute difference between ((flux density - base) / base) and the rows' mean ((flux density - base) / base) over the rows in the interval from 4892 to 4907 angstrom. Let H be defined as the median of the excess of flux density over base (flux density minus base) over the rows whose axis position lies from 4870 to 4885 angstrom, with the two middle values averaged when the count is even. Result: -25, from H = -1.1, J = 0.043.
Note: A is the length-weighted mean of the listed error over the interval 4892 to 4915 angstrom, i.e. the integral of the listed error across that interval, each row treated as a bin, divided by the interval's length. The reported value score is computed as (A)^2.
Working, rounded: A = 1.665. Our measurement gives 2.77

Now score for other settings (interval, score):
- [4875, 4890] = 2.78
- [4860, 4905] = 2.80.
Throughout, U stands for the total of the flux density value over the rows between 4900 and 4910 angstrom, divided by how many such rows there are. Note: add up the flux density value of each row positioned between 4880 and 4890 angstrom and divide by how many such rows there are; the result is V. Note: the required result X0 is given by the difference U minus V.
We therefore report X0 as 2.9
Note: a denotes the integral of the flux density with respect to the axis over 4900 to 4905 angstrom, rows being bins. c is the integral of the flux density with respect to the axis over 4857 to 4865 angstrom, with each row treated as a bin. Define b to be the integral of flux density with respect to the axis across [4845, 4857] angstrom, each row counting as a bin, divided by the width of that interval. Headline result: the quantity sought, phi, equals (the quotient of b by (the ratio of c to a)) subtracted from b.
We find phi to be 11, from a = 146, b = 31.2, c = 225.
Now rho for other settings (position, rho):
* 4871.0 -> 23.65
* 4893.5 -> 29.39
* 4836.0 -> 29.88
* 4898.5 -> 29.8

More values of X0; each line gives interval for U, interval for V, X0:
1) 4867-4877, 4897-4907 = -3.2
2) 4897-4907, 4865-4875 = 2.7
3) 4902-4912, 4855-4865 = 1.6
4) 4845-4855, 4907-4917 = 0.8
